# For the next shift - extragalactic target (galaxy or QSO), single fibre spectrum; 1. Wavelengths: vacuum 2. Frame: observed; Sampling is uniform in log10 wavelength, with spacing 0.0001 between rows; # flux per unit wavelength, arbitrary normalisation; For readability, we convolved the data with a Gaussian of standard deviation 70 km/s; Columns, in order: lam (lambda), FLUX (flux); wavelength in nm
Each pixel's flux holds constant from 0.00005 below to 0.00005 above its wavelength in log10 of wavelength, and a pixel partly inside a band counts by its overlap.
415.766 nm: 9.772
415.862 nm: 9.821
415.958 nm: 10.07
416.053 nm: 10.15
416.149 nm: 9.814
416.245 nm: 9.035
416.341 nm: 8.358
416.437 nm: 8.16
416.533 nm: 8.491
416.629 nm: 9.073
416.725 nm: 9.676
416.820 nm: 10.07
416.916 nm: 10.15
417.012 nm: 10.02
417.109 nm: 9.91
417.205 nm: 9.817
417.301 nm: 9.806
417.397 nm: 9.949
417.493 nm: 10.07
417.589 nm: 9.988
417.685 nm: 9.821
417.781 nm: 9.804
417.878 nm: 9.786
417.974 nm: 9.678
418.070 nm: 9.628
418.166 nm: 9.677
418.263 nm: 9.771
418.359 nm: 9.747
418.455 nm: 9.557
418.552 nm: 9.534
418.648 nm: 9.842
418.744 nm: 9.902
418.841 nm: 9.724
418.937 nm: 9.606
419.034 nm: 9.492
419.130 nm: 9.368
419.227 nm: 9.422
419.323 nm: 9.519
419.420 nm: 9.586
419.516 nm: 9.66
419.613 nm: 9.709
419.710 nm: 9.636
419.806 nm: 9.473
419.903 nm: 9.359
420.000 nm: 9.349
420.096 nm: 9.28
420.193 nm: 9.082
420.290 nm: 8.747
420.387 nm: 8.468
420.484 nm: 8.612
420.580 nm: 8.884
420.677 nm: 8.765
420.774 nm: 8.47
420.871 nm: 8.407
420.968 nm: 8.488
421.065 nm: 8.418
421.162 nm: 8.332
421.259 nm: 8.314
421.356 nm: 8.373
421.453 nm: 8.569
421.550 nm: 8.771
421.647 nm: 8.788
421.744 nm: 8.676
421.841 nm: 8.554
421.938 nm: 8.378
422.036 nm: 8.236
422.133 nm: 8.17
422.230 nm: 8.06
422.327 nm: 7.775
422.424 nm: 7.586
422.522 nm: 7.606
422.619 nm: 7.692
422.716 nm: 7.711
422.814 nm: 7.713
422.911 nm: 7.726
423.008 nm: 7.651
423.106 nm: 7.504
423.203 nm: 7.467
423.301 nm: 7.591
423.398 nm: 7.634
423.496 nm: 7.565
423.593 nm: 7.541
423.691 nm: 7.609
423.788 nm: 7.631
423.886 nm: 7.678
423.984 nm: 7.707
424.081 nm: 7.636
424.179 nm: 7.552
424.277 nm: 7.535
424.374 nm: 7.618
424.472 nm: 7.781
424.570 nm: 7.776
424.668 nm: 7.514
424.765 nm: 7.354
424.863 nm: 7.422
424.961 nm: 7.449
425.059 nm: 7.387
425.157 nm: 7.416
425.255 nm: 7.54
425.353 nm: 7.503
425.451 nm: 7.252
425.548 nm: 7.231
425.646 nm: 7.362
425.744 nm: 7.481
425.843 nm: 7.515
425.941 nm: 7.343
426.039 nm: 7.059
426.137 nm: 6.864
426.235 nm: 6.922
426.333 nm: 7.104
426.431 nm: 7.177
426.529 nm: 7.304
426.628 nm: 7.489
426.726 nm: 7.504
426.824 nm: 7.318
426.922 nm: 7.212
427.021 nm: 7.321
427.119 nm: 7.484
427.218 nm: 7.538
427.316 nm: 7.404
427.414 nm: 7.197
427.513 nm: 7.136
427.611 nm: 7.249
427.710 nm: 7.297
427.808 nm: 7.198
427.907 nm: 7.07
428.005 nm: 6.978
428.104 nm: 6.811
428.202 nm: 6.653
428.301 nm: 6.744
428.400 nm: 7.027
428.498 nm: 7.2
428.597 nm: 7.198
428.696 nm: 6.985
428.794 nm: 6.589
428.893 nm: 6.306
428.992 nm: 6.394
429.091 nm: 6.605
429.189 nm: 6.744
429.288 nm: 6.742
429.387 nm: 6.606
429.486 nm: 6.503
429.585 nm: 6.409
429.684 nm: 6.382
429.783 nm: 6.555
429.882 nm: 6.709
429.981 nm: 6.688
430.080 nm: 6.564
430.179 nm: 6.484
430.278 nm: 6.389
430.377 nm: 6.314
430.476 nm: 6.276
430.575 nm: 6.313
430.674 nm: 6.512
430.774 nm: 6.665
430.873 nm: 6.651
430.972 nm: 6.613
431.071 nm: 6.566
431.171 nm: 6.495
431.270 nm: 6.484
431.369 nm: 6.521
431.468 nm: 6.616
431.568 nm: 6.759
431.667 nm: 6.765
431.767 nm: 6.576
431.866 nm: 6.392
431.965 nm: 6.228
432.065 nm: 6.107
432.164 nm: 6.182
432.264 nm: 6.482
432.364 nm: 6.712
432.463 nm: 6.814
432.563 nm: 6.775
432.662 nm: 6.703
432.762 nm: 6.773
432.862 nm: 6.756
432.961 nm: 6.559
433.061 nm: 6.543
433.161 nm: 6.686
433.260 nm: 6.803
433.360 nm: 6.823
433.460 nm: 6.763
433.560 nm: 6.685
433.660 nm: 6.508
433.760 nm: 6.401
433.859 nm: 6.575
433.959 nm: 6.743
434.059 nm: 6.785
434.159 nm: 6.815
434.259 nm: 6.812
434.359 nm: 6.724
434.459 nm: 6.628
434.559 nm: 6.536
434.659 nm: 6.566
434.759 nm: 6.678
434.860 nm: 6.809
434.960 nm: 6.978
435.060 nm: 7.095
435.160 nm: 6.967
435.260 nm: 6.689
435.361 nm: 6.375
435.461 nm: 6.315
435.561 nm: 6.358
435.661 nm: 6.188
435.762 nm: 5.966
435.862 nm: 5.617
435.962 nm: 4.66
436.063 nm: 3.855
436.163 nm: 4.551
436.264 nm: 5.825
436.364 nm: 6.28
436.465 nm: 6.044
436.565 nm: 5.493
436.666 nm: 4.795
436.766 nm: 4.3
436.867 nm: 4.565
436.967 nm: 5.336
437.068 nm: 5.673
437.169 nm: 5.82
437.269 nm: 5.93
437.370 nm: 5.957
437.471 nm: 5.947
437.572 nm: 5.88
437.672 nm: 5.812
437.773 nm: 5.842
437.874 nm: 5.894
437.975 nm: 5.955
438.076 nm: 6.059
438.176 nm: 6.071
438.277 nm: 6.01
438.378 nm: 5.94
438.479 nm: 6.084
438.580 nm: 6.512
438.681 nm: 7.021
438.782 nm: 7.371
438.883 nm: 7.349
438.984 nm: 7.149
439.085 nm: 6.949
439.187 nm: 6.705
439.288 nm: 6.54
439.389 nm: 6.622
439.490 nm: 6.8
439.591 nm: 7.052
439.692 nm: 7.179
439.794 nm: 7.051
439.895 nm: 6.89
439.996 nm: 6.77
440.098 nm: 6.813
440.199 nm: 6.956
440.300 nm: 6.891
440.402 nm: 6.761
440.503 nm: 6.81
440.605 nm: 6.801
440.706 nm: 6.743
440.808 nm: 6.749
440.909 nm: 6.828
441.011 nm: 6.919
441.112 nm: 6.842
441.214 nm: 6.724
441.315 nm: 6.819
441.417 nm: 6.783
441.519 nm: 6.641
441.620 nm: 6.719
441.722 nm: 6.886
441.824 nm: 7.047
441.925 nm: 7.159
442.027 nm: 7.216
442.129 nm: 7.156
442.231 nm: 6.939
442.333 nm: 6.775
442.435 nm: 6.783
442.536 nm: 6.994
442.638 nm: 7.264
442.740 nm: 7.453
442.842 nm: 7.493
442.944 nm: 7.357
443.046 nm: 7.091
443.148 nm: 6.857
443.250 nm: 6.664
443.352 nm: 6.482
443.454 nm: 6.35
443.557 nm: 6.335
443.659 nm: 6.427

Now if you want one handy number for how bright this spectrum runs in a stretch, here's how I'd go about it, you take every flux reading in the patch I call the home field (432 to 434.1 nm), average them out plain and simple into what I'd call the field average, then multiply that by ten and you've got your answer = 66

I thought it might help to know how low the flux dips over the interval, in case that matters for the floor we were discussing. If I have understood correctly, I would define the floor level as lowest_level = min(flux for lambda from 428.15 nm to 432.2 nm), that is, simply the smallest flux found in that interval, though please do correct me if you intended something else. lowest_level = 6.107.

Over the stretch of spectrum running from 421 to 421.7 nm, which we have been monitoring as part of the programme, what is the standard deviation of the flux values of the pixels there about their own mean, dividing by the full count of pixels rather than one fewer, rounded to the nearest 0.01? 0.19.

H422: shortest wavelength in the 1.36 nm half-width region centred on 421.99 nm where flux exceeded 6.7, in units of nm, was 420.677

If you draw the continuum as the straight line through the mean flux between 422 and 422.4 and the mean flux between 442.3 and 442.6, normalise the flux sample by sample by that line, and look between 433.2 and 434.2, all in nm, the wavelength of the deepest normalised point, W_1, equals 433.760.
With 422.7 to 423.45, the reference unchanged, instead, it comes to 423.203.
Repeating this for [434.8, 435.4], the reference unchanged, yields 435.361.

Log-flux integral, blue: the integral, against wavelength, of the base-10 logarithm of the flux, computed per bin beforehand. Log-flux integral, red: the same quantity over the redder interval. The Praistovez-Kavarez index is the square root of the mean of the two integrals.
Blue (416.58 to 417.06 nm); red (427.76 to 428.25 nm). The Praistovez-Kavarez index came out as 0.667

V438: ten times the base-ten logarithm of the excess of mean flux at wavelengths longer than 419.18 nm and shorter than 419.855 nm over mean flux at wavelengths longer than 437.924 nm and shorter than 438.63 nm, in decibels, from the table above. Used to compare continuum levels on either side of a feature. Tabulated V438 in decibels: 5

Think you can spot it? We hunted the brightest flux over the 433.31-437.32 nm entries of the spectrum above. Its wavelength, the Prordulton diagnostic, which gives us 435.060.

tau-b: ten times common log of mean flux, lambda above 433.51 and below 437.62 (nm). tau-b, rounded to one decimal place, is 7.8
